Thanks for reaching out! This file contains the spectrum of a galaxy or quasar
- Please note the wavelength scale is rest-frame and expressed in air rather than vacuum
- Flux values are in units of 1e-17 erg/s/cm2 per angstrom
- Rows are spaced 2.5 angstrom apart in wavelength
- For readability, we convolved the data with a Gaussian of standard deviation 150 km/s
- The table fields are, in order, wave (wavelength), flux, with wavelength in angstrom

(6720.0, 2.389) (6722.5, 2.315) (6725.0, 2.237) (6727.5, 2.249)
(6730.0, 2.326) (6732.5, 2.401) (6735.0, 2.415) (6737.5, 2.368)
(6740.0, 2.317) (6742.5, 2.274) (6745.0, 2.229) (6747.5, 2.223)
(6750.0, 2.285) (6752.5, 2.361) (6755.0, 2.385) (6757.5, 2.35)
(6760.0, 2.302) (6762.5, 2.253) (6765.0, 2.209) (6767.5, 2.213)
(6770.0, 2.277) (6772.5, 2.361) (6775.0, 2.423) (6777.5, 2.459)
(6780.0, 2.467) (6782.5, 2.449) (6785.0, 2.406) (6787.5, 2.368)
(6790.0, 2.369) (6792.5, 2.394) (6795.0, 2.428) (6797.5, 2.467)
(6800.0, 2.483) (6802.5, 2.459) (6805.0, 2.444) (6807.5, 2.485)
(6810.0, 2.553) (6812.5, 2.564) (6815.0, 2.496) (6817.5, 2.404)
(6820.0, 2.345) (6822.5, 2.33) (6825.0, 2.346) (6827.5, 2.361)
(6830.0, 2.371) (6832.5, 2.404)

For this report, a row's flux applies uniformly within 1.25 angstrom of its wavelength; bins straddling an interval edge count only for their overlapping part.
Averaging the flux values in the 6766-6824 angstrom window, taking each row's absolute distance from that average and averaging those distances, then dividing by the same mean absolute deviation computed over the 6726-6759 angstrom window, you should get 1.16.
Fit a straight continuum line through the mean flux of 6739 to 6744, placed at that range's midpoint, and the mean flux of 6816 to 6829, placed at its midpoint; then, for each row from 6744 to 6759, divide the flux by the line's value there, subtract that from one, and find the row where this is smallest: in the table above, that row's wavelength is 6755.0 angstrom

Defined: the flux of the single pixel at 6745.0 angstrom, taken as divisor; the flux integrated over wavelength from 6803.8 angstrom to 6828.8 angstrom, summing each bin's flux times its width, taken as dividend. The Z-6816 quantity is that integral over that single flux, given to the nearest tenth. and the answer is 27.3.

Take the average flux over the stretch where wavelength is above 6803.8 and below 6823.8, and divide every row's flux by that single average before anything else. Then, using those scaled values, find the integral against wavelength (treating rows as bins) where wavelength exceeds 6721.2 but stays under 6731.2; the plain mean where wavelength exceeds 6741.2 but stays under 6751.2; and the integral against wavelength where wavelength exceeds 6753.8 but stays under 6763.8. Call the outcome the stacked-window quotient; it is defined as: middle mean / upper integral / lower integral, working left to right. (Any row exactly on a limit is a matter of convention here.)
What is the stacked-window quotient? 0.0104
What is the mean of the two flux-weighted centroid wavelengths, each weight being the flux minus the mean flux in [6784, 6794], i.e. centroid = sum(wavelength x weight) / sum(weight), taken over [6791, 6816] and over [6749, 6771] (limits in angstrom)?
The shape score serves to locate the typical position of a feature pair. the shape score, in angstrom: 6784.8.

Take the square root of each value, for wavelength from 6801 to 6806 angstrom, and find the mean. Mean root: 1.57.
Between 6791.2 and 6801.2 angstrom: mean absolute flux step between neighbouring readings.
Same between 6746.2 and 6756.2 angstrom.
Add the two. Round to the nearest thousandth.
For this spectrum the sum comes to 0.084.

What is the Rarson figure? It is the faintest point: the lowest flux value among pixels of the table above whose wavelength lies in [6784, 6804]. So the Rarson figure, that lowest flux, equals 2.368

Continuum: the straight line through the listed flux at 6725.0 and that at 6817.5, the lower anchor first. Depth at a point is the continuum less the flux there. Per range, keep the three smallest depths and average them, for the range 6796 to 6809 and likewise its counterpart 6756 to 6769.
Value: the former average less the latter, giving -0.10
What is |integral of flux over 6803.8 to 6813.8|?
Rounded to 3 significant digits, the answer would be 25.1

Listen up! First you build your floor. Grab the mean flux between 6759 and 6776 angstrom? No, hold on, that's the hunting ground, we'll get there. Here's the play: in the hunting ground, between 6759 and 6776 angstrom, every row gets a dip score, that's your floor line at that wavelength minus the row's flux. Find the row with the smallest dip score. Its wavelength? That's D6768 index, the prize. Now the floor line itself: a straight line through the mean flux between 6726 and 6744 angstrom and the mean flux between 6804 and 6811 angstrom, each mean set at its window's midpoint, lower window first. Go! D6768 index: 6775.0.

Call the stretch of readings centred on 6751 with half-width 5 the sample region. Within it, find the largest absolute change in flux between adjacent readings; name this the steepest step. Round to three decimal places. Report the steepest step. 0.076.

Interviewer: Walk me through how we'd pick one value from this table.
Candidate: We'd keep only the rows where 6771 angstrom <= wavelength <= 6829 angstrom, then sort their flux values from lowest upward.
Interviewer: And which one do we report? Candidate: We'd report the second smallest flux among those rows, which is 2.345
